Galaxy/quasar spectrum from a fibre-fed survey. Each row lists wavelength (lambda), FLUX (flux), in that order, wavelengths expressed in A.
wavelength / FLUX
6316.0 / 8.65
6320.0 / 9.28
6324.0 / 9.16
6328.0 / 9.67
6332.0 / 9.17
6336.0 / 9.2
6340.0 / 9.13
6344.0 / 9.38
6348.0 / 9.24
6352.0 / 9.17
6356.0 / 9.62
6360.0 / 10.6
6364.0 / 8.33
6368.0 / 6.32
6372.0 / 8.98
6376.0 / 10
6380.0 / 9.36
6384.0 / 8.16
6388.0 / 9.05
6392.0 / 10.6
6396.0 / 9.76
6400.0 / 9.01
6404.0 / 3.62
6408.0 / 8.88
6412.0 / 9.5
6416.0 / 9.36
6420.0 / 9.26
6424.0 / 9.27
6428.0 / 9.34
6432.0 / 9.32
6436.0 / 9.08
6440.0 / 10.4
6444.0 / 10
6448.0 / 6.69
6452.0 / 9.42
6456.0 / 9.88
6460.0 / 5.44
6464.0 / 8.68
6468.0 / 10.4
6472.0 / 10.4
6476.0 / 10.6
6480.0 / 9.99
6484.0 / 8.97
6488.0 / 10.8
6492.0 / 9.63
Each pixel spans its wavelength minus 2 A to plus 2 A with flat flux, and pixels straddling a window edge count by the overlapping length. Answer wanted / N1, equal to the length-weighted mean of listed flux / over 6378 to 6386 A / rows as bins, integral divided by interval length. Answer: 8.76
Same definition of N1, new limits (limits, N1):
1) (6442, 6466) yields 8.35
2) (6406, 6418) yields 9.25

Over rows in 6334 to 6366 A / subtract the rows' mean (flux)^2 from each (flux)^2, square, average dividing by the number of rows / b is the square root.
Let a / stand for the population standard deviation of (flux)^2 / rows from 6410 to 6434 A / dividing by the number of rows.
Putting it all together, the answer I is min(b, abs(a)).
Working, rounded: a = 1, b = 11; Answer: 1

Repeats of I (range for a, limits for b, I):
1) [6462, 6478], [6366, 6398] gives 15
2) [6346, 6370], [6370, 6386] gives 12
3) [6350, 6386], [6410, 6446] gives 8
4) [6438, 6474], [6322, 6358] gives 4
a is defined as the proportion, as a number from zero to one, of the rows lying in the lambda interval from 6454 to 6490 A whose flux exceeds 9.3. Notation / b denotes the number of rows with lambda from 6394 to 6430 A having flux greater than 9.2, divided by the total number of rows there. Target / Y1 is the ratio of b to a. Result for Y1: 1.0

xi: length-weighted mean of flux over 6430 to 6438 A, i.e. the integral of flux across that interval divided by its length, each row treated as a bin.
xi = 9.20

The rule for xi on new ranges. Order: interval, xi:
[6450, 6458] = 9.65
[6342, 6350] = 9.31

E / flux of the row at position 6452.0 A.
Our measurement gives 9.42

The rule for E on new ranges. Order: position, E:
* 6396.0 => 9.76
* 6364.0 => 8.33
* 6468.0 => 10.4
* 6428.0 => 9.34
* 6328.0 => 9.67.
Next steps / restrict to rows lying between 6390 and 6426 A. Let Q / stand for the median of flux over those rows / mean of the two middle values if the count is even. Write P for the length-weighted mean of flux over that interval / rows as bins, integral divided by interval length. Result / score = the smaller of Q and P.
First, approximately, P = 8.8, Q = 9.27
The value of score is 8.81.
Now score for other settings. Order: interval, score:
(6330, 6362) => 9.22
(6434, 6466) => 8.70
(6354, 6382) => 9.03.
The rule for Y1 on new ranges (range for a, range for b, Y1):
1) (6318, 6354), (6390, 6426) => 3.0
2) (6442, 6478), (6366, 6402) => 0.7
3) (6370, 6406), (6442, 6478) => 1.5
